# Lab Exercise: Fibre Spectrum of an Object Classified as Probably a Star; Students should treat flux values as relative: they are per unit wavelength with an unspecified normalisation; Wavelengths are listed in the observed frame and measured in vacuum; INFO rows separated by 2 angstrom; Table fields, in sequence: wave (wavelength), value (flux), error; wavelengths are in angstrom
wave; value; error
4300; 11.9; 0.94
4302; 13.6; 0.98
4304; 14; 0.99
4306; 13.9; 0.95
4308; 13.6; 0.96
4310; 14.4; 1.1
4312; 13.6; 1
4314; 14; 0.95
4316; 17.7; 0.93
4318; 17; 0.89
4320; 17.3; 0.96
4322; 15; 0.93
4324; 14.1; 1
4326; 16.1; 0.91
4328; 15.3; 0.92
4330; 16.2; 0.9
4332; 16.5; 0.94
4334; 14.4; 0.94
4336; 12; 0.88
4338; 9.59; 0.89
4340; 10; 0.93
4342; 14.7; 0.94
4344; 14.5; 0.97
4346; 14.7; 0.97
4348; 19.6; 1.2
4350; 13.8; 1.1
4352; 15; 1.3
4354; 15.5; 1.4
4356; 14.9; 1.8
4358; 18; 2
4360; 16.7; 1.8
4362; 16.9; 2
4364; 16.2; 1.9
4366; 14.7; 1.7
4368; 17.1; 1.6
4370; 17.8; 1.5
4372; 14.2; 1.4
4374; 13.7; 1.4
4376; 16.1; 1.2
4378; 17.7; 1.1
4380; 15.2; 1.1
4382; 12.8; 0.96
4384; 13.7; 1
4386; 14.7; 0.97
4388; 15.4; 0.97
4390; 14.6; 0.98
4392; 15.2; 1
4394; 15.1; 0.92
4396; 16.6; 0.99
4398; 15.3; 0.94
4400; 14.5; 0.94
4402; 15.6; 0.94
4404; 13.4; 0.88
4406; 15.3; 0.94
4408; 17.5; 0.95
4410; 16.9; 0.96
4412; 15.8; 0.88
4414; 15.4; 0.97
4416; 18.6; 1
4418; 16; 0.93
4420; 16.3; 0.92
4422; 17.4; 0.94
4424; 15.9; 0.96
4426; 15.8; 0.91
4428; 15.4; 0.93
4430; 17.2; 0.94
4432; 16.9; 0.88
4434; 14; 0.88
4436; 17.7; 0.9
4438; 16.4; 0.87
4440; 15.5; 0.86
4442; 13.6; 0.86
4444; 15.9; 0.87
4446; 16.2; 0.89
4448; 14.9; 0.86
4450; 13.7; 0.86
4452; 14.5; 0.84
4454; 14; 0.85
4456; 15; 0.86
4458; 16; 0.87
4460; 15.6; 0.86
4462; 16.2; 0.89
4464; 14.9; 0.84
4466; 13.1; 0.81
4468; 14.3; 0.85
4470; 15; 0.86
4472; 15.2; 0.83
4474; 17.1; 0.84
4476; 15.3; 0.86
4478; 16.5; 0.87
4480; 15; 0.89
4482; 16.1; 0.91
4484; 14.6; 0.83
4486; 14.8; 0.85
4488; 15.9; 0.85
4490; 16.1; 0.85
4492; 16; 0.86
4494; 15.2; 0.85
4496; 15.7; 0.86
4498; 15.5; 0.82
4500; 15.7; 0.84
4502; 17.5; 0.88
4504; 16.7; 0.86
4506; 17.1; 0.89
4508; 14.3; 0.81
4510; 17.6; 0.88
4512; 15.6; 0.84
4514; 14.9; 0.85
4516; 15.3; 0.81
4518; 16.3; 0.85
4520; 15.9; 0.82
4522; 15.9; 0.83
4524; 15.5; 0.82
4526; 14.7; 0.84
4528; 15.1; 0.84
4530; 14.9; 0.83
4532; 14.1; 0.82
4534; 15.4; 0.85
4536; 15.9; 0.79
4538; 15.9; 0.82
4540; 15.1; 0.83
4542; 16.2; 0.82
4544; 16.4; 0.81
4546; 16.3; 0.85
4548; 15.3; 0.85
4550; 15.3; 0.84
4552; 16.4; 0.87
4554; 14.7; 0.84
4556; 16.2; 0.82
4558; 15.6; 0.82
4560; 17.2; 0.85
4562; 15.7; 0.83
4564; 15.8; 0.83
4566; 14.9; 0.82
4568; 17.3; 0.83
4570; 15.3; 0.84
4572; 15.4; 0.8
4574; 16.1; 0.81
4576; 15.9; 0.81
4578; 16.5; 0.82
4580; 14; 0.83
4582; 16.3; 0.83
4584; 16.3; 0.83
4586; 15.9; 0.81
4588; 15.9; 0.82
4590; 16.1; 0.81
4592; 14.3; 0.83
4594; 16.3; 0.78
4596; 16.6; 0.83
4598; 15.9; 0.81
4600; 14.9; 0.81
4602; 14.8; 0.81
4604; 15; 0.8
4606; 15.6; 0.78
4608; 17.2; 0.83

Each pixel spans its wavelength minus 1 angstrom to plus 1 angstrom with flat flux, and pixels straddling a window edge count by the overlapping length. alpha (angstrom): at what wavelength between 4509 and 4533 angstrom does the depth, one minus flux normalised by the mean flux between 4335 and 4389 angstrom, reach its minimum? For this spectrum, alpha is 4510 angstrom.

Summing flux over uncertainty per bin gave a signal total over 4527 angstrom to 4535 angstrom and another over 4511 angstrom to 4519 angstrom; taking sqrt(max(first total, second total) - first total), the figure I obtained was 1.7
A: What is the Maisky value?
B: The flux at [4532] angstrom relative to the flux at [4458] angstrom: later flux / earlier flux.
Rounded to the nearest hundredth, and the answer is 0.88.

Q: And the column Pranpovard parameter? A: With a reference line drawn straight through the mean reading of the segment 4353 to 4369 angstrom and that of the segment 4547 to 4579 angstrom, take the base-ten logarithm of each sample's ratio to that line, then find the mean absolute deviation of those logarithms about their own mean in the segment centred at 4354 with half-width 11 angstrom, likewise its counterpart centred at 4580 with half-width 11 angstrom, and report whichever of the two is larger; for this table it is 0.037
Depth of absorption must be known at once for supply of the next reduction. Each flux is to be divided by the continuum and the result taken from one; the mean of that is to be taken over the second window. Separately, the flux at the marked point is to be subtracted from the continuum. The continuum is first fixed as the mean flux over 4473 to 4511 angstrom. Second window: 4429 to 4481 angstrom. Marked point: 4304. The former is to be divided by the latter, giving 0.018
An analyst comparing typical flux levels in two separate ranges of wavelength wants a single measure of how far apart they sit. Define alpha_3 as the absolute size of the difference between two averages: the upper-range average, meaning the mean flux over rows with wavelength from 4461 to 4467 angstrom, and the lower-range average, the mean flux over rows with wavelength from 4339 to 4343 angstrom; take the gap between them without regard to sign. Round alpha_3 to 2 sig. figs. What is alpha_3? 2.4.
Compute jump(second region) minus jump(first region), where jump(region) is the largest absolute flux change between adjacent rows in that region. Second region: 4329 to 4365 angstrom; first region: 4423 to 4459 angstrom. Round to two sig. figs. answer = 2.1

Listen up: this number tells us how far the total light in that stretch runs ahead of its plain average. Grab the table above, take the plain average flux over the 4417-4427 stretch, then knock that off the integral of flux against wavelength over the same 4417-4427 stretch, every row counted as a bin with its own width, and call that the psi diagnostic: 147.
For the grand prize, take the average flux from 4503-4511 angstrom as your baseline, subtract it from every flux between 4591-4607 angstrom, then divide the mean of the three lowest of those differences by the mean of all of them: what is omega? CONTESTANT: 1.76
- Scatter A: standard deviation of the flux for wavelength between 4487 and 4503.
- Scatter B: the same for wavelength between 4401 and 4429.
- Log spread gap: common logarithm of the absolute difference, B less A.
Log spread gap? -0.26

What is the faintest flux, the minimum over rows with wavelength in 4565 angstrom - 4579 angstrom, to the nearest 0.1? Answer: 14.9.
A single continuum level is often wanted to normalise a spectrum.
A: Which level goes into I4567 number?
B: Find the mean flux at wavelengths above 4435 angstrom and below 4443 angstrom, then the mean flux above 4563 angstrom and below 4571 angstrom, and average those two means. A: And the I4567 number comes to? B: 15.8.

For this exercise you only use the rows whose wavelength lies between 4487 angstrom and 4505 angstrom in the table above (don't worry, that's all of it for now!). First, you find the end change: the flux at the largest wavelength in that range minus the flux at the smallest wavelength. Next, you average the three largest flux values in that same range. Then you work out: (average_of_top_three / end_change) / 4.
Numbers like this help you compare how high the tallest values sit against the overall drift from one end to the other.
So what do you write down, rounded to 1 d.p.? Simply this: 5.2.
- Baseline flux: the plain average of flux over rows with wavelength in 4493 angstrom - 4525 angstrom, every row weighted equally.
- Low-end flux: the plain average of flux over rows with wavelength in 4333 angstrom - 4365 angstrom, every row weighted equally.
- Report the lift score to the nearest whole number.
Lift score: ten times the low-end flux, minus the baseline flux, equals 132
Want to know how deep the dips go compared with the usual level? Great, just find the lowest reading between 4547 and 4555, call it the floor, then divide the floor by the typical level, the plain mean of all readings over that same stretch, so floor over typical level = 0.953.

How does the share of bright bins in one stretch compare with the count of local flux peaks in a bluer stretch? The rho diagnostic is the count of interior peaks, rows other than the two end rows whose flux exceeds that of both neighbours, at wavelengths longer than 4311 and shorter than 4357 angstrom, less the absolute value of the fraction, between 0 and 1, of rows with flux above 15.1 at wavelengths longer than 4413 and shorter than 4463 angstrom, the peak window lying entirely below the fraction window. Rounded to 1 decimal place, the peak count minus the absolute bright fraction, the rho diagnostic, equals 6.3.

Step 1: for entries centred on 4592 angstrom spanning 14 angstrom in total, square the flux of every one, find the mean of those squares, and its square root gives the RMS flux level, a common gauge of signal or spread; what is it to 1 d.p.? 15.9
